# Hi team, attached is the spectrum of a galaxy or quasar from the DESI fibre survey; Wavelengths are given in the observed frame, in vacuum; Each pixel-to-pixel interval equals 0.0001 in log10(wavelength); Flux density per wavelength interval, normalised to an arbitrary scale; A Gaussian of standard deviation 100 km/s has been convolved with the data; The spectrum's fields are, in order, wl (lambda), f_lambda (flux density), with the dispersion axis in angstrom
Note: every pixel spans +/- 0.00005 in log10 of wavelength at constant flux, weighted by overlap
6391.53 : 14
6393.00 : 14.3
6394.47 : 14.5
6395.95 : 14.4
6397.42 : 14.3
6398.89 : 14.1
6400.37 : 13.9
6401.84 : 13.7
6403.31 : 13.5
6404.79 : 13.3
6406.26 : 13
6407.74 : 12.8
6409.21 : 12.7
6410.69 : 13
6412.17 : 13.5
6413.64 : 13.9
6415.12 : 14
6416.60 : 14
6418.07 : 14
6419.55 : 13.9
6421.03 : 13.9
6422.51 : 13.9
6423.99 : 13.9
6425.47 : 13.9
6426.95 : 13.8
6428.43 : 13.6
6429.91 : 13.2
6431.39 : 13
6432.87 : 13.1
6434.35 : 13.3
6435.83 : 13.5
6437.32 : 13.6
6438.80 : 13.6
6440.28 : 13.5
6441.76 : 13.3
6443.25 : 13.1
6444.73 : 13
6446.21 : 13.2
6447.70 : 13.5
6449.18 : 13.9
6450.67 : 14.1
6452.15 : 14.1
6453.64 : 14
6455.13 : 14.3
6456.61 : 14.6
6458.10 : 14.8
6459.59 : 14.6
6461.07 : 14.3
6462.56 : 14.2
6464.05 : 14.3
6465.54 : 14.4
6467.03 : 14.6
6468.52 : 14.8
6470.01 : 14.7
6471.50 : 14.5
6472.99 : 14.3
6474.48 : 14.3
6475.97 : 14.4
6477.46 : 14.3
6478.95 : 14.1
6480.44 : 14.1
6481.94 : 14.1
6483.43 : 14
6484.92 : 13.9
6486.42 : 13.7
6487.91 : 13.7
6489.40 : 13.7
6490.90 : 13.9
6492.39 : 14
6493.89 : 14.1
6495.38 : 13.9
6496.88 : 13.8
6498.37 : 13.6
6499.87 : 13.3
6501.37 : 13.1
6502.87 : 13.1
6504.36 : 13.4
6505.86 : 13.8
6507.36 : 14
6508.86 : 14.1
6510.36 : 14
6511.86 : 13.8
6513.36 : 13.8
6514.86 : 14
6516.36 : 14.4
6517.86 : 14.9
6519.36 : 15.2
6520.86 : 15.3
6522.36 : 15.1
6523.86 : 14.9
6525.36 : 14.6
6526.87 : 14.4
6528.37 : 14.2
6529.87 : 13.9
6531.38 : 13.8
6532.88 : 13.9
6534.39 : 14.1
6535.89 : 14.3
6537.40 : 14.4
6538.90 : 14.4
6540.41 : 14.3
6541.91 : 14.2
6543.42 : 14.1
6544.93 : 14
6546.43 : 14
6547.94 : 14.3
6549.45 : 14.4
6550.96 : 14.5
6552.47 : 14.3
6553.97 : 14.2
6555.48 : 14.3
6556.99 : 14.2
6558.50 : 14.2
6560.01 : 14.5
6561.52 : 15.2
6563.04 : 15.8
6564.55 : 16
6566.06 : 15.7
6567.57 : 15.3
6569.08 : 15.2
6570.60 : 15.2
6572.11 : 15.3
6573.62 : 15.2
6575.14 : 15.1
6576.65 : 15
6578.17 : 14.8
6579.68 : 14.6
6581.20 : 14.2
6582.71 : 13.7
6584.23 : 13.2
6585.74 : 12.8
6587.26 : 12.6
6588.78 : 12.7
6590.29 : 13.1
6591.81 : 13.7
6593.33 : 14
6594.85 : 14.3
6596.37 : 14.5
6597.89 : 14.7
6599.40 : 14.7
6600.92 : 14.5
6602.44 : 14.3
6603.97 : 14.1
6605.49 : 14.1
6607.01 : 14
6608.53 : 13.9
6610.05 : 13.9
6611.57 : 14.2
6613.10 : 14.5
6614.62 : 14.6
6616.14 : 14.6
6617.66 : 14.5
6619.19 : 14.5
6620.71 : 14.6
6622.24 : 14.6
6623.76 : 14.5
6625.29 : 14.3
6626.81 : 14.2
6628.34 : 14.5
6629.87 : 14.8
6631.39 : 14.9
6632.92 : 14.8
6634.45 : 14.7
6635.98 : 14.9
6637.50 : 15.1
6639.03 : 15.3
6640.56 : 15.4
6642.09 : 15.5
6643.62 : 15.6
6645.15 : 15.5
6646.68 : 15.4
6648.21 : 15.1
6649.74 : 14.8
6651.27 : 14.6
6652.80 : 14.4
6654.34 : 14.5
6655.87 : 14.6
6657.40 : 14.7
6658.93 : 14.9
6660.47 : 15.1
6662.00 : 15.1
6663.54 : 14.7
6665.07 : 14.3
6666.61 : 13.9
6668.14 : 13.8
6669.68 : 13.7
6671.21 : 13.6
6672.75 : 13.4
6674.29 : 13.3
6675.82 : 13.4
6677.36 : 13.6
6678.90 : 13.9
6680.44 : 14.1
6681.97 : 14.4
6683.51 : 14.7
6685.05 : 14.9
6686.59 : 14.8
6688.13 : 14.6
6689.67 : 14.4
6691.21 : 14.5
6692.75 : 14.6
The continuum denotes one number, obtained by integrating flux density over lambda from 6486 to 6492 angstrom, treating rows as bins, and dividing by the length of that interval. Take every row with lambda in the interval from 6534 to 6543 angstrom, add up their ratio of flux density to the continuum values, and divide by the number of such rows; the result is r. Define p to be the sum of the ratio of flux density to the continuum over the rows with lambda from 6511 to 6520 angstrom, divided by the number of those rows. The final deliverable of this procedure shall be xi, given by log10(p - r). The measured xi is -2.3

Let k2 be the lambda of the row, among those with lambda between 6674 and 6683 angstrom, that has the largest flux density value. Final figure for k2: 6681.97 angstrom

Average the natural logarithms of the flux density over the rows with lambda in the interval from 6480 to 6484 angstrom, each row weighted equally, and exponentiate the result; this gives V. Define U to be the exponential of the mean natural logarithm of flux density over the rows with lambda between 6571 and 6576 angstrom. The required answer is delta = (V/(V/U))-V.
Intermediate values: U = 15.20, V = 14.1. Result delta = 1.1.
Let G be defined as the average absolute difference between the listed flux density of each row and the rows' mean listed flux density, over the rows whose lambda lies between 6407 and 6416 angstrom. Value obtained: 0.5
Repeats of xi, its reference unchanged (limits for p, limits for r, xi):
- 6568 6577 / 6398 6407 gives -0.9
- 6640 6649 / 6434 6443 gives -0.8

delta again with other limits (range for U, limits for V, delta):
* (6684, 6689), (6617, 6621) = 0.2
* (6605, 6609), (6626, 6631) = -0.5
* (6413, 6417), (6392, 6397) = -0.4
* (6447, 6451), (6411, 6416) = 0.0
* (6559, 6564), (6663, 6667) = 0.9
